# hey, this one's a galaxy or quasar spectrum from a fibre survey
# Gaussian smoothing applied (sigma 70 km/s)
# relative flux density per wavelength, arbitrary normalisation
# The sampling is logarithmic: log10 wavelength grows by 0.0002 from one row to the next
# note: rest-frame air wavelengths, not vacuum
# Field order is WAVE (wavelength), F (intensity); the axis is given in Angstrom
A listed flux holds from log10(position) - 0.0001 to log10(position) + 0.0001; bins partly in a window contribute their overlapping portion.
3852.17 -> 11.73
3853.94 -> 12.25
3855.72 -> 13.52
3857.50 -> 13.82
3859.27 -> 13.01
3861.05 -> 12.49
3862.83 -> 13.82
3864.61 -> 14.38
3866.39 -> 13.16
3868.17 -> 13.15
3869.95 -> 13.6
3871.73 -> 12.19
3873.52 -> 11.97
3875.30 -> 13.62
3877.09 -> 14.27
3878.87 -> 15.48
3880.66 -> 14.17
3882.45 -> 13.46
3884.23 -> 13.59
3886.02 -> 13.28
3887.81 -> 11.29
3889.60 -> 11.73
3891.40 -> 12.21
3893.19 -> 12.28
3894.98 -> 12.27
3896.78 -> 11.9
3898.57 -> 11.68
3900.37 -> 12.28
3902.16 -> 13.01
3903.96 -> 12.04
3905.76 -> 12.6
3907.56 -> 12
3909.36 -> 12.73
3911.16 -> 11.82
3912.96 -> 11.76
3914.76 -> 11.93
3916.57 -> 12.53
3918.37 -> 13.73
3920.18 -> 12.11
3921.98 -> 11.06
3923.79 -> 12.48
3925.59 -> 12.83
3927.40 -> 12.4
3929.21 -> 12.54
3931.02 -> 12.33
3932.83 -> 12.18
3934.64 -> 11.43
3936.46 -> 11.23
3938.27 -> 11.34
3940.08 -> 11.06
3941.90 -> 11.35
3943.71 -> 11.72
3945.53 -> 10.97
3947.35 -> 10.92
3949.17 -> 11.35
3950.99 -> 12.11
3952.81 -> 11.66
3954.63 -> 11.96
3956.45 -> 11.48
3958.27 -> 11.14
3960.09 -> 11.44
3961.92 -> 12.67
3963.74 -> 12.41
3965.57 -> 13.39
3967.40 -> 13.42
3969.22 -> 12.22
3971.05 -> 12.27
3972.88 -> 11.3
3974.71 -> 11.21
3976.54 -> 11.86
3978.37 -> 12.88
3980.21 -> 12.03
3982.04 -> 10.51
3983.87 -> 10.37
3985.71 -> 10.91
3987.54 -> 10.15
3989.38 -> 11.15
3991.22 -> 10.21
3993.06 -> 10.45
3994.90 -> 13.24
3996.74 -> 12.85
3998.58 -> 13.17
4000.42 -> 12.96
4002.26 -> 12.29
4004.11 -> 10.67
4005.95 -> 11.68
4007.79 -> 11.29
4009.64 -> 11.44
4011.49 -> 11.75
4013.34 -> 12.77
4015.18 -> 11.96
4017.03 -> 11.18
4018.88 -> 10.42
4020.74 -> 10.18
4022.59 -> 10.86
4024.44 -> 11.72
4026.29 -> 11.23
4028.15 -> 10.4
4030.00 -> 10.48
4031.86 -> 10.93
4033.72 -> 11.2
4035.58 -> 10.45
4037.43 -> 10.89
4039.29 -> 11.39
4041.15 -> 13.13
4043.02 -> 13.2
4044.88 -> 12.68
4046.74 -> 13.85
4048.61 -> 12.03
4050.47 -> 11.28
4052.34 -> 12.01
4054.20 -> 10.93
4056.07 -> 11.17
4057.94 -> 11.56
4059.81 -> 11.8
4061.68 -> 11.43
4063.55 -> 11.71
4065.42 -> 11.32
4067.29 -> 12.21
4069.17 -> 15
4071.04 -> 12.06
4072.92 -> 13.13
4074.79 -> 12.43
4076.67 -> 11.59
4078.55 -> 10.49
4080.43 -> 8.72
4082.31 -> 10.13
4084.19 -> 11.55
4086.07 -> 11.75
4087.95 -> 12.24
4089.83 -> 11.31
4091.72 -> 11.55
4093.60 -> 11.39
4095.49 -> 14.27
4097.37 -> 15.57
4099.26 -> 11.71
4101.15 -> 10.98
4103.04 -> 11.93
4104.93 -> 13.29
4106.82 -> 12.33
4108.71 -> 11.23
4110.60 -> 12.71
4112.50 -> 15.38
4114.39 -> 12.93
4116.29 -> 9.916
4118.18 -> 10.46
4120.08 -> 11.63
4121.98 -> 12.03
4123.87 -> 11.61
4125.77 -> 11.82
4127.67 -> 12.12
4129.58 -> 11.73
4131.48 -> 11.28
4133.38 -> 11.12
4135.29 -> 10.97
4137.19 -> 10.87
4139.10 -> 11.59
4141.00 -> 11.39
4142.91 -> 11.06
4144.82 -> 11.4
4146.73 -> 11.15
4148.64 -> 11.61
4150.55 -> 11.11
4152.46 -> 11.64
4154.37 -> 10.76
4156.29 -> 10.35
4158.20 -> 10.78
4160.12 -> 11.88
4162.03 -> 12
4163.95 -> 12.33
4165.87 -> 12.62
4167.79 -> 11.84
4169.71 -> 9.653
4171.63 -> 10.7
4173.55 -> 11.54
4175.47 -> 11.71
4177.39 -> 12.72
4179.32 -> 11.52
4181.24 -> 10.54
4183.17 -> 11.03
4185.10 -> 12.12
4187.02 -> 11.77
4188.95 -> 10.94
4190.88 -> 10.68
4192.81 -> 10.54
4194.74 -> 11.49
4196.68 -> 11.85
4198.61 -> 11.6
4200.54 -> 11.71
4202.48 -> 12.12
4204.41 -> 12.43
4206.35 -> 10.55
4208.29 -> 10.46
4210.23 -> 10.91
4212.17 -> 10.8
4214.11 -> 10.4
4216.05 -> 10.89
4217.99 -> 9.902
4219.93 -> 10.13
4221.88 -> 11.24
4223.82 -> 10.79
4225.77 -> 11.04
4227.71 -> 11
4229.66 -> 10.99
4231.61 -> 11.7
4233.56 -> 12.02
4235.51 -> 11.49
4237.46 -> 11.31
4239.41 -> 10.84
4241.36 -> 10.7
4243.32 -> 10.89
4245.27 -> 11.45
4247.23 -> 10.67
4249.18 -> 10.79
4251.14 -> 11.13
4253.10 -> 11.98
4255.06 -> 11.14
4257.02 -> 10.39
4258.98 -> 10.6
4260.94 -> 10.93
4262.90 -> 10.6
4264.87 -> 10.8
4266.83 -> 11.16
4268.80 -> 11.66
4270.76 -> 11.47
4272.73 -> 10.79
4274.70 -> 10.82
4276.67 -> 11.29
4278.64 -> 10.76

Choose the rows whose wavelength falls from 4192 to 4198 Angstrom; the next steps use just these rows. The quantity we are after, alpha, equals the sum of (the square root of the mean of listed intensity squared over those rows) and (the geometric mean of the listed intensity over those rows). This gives 22.6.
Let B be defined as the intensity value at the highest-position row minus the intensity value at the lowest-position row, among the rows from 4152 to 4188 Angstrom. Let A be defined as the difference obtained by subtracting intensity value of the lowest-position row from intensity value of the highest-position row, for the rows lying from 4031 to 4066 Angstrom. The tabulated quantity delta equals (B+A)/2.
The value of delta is 0.26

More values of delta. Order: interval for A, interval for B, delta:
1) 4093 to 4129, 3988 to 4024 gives 0.22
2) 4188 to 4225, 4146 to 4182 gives -0.38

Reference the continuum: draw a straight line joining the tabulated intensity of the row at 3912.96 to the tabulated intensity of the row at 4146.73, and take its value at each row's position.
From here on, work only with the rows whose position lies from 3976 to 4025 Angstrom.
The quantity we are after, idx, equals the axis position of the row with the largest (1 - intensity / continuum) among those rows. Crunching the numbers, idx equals 3987.54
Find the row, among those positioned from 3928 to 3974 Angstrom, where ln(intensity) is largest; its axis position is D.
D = 3967.40 Angstrom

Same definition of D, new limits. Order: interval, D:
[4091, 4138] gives 4097.37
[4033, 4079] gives 4069.17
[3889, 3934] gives 3918.37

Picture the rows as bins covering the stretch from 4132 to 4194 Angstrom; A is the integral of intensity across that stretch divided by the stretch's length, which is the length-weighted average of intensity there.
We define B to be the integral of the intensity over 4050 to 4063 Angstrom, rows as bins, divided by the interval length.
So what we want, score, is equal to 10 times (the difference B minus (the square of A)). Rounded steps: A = 11.3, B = 11.5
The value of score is -1165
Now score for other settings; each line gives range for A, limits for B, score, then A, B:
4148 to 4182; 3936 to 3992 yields -1186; 11.4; 11.6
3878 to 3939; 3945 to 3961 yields -1424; 12.4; 11.5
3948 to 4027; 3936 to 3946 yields -1251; 11.7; 11.3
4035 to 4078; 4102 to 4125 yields -1332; 12.1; 12.1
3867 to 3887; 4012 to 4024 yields -1714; 13.5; 11.3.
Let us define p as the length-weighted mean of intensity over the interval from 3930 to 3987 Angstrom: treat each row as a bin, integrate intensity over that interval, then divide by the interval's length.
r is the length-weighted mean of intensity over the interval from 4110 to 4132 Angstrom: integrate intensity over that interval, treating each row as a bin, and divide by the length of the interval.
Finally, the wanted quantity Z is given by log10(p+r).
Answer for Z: 1.374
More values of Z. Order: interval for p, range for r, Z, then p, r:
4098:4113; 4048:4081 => 1.383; 12.4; 11.7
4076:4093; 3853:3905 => 1.380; 11.0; 13.0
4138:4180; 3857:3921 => 1.384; 11.4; 12.8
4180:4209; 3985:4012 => 1.361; 11.3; 11.6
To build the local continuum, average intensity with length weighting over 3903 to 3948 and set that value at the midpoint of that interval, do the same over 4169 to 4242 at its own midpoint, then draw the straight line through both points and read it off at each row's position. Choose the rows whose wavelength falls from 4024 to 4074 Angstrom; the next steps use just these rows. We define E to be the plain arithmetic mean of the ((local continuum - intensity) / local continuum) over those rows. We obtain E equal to -0.018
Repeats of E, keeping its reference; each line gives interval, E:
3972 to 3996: 0.047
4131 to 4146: 0.013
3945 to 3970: -0.005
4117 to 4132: -0.017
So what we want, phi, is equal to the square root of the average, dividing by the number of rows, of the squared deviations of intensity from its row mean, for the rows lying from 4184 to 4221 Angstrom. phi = 0.72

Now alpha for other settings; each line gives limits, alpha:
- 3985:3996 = 22.0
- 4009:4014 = 24.0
